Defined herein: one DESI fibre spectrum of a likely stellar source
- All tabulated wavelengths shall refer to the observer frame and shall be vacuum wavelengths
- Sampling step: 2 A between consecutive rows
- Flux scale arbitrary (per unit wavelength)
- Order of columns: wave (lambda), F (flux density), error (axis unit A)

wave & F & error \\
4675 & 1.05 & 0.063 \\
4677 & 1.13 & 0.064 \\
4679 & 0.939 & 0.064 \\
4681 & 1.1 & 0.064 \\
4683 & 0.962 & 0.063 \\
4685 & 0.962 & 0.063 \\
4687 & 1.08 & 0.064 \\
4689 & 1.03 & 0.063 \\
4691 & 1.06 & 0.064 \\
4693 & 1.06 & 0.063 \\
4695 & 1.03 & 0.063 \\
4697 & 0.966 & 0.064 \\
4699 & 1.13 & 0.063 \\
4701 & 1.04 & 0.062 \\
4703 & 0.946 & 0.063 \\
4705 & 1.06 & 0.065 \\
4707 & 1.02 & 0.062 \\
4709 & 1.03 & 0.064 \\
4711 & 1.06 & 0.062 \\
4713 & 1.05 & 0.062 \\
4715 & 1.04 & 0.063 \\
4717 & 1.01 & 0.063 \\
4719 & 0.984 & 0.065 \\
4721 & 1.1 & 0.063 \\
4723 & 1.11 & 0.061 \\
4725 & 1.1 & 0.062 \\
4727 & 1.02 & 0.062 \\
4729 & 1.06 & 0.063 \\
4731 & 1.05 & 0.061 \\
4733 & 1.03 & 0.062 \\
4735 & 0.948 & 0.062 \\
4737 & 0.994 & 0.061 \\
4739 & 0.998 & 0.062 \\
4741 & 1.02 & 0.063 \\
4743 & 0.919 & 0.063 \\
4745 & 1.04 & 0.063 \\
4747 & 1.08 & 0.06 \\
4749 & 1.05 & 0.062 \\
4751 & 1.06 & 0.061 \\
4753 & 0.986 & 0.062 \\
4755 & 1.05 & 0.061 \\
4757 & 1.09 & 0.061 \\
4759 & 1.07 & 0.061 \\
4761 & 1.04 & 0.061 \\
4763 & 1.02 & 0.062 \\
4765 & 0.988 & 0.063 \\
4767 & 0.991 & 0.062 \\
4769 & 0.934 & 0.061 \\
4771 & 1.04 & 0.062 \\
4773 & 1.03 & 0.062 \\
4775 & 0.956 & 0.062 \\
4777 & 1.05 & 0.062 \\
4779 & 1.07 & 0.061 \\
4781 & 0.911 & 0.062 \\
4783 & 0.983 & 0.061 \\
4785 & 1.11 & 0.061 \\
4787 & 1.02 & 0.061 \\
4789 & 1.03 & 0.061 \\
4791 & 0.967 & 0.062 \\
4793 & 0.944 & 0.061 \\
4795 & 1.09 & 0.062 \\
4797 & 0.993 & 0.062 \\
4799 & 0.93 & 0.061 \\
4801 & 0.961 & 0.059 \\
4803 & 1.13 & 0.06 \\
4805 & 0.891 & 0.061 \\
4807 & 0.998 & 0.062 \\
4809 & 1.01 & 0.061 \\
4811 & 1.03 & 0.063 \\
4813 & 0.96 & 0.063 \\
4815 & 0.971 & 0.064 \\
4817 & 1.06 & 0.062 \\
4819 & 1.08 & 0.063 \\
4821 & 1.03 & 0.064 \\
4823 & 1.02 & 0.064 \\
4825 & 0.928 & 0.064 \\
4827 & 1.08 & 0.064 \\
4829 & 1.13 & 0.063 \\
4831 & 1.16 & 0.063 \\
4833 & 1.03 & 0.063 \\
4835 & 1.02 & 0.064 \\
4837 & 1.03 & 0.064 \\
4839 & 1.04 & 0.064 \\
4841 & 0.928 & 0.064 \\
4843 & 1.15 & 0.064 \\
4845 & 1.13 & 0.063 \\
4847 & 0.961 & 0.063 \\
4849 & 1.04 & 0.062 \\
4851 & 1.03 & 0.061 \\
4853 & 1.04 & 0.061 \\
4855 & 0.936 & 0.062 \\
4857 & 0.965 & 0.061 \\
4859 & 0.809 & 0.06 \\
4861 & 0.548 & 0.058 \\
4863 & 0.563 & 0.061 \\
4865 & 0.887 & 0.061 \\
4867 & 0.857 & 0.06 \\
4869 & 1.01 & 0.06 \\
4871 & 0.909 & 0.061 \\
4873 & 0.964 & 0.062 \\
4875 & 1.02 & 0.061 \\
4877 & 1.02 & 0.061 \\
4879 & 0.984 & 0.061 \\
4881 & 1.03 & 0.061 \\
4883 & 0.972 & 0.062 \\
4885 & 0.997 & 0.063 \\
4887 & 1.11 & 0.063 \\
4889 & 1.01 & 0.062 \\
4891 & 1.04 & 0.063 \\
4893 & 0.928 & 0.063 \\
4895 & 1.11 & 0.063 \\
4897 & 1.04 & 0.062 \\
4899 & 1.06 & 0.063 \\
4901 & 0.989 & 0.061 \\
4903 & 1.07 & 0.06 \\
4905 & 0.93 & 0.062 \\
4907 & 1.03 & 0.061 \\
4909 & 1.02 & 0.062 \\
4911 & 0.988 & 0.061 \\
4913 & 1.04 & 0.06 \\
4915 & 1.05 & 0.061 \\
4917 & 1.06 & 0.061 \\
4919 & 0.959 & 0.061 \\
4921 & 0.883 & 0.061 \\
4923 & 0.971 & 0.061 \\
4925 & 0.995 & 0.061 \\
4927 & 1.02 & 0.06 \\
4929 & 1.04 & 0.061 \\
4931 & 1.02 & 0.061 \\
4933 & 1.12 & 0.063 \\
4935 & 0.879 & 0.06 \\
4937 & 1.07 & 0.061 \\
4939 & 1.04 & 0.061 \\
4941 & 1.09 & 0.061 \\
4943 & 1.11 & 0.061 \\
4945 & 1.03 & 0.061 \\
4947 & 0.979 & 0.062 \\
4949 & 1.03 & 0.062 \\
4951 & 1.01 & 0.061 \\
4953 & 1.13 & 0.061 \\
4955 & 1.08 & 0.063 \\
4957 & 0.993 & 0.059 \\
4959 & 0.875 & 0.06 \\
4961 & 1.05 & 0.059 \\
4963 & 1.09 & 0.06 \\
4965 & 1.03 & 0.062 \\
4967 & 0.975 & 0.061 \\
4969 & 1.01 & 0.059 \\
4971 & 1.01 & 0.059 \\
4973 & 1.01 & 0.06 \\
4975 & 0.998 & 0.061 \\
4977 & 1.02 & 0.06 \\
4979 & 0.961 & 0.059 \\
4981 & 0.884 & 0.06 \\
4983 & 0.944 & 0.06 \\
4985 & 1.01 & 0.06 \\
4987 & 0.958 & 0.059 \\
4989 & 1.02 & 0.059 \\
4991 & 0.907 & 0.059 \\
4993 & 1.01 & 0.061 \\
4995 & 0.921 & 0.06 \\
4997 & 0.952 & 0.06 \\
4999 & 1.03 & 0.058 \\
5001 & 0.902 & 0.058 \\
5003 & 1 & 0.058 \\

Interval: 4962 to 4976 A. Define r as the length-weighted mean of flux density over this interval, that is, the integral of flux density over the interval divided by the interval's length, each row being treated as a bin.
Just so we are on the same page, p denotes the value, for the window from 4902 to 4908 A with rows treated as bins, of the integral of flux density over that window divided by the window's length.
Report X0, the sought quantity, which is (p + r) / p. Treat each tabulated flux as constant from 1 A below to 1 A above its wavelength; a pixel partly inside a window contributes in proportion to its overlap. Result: 2.01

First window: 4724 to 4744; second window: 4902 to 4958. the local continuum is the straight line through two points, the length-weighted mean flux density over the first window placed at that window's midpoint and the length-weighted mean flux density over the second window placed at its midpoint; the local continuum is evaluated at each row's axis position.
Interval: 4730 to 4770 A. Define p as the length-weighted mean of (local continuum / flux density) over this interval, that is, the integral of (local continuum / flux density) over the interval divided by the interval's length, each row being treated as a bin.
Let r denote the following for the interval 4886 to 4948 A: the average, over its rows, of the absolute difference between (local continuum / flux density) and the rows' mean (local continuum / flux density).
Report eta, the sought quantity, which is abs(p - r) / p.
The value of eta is 0.952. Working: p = 1.00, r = 0.048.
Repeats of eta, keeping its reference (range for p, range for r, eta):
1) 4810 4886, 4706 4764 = 0.970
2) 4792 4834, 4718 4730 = 0.963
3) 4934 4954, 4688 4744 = 0.964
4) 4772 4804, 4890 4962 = 0.950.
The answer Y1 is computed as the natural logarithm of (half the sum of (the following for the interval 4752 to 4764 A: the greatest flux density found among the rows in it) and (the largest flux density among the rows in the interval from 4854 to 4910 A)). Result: 0.10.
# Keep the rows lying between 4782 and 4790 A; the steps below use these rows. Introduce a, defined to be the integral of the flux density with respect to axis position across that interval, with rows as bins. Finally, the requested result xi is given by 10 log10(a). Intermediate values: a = 8.3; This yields 9.18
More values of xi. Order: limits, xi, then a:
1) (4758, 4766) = 9.16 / 8.2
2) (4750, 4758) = 9.23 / 8.4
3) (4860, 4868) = 7.57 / 5.7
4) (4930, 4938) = 9.13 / 8.2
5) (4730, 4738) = 9.05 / 8.0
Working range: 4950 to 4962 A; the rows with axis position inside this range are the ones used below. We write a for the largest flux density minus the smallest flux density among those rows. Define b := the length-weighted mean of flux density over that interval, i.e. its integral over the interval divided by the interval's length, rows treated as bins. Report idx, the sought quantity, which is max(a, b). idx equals 1.02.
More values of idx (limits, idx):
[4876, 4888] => 1.02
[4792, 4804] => 1.01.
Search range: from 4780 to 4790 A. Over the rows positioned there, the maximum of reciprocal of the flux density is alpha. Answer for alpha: 1.10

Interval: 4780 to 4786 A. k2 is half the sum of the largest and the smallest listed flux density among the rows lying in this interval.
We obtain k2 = 1.01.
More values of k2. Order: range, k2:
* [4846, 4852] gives 1.00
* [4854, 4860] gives 0.89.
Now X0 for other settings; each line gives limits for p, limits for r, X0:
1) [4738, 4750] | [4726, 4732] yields 2.03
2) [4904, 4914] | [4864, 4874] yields 1.92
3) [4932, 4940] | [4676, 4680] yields 2.01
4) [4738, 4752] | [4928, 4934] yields 2.04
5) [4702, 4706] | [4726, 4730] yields 2.04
